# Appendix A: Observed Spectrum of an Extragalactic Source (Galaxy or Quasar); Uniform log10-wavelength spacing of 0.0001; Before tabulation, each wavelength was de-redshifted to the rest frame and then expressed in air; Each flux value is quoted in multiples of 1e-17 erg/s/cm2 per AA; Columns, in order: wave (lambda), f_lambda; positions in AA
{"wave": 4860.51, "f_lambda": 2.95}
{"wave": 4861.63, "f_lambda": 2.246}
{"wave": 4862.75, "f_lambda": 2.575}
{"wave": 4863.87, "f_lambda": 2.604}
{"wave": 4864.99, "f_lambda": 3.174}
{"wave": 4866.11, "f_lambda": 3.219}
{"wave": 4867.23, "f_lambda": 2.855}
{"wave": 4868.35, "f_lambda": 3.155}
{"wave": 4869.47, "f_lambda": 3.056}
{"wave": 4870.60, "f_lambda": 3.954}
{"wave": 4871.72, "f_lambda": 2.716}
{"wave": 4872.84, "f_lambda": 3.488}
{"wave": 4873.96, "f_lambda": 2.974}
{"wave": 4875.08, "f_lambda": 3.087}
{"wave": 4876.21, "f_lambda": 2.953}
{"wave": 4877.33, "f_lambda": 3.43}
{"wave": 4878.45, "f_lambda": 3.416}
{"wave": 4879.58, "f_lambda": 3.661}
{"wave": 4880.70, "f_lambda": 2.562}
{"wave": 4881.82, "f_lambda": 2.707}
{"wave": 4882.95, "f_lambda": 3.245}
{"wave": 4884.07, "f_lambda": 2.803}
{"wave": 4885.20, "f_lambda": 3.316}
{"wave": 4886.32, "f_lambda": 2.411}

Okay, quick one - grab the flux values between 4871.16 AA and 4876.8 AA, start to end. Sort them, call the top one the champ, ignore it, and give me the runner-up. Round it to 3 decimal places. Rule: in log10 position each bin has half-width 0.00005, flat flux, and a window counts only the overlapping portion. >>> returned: 3.087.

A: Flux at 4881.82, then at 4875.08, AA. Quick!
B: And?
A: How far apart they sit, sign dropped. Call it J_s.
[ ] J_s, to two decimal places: 0.38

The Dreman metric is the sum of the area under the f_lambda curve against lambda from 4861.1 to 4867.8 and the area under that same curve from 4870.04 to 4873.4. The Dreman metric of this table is 30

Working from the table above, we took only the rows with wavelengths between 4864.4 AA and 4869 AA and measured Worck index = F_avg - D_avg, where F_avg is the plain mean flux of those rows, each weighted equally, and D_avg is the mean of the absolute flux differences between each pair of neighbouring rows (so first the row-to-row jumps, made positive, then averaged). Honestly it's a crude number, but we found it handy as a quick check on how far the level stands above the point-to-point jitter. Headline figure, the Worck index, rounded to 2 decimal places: 2.86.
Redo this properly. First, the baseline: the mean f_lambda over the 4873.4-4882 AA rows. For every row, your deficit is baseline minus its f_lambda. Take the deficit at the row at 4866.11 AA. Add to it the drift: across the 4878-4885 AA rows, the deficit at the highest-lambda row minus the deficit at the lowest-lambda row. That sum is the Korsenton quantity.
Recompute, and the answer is 0.5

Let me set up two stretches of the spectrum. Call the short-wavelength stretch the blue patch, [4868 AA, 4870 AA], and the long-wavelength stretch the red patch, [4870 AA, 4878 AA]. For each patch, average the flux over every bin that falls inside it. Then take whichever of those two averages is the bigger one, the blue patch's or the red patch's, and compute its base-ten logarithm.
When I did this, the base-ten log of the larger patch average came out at 0.509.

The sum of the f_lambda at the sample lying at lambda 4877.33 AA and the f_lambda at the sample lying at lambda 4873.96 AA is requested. 6.40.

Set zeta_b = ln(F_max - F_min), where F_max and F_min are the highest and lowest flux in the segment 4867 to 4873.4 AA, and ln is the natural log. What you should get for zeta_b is 0.21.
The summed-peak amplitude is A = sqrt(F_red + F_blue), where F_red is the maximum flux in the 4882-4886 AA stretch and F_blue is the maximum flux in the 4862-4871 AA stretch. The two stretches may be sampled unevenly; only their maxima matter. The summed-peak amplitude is 2.70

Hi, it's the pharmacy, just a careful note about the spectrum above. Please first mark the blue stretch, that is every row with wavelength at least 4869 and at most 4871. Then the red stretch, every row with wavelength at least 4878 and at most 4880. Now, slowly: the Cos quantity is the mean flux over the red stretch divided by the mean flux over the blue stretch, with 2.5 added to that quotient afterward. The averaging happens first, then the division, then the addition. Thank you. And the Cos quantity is 3.51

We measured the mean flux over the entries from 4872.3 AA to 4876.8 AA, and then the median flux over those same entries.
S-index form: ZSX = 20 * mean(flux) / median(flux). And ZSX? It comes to 20.63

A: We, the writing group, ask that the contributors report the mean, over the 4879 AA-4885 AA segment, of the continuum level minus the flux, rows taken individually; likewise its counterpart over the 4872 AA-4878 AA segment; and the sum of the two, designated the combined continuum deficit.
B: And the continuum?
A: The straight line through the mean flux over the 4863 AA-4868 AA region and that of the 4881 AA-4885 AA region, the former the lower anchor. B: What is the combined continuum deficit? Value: -0.32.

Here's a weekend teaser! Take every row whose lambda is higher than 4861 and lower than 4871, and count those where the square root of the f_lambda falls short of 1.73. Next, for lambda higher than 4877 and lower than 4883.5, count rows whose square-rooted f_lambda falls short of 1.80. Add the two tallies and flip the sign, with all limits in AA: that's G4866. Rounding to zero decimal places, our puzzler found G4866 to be -6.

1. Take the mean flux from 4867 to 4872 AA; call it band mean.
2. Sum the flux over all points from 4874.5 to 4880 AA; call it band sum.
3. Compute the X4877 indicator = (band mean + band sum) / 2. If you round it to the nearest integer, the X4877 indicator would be 10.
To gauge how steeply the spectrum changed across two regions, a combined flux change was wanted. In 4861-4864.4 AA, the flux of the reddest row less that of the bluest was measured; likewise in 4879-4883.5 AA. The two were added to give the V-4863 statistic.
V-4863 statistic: -0.1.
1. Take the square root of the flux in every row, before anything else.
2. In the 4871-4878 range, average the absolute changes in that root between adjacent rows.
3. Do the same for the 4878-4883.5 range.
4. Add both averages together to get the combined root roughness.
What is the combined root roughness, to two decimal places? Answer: 0.26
